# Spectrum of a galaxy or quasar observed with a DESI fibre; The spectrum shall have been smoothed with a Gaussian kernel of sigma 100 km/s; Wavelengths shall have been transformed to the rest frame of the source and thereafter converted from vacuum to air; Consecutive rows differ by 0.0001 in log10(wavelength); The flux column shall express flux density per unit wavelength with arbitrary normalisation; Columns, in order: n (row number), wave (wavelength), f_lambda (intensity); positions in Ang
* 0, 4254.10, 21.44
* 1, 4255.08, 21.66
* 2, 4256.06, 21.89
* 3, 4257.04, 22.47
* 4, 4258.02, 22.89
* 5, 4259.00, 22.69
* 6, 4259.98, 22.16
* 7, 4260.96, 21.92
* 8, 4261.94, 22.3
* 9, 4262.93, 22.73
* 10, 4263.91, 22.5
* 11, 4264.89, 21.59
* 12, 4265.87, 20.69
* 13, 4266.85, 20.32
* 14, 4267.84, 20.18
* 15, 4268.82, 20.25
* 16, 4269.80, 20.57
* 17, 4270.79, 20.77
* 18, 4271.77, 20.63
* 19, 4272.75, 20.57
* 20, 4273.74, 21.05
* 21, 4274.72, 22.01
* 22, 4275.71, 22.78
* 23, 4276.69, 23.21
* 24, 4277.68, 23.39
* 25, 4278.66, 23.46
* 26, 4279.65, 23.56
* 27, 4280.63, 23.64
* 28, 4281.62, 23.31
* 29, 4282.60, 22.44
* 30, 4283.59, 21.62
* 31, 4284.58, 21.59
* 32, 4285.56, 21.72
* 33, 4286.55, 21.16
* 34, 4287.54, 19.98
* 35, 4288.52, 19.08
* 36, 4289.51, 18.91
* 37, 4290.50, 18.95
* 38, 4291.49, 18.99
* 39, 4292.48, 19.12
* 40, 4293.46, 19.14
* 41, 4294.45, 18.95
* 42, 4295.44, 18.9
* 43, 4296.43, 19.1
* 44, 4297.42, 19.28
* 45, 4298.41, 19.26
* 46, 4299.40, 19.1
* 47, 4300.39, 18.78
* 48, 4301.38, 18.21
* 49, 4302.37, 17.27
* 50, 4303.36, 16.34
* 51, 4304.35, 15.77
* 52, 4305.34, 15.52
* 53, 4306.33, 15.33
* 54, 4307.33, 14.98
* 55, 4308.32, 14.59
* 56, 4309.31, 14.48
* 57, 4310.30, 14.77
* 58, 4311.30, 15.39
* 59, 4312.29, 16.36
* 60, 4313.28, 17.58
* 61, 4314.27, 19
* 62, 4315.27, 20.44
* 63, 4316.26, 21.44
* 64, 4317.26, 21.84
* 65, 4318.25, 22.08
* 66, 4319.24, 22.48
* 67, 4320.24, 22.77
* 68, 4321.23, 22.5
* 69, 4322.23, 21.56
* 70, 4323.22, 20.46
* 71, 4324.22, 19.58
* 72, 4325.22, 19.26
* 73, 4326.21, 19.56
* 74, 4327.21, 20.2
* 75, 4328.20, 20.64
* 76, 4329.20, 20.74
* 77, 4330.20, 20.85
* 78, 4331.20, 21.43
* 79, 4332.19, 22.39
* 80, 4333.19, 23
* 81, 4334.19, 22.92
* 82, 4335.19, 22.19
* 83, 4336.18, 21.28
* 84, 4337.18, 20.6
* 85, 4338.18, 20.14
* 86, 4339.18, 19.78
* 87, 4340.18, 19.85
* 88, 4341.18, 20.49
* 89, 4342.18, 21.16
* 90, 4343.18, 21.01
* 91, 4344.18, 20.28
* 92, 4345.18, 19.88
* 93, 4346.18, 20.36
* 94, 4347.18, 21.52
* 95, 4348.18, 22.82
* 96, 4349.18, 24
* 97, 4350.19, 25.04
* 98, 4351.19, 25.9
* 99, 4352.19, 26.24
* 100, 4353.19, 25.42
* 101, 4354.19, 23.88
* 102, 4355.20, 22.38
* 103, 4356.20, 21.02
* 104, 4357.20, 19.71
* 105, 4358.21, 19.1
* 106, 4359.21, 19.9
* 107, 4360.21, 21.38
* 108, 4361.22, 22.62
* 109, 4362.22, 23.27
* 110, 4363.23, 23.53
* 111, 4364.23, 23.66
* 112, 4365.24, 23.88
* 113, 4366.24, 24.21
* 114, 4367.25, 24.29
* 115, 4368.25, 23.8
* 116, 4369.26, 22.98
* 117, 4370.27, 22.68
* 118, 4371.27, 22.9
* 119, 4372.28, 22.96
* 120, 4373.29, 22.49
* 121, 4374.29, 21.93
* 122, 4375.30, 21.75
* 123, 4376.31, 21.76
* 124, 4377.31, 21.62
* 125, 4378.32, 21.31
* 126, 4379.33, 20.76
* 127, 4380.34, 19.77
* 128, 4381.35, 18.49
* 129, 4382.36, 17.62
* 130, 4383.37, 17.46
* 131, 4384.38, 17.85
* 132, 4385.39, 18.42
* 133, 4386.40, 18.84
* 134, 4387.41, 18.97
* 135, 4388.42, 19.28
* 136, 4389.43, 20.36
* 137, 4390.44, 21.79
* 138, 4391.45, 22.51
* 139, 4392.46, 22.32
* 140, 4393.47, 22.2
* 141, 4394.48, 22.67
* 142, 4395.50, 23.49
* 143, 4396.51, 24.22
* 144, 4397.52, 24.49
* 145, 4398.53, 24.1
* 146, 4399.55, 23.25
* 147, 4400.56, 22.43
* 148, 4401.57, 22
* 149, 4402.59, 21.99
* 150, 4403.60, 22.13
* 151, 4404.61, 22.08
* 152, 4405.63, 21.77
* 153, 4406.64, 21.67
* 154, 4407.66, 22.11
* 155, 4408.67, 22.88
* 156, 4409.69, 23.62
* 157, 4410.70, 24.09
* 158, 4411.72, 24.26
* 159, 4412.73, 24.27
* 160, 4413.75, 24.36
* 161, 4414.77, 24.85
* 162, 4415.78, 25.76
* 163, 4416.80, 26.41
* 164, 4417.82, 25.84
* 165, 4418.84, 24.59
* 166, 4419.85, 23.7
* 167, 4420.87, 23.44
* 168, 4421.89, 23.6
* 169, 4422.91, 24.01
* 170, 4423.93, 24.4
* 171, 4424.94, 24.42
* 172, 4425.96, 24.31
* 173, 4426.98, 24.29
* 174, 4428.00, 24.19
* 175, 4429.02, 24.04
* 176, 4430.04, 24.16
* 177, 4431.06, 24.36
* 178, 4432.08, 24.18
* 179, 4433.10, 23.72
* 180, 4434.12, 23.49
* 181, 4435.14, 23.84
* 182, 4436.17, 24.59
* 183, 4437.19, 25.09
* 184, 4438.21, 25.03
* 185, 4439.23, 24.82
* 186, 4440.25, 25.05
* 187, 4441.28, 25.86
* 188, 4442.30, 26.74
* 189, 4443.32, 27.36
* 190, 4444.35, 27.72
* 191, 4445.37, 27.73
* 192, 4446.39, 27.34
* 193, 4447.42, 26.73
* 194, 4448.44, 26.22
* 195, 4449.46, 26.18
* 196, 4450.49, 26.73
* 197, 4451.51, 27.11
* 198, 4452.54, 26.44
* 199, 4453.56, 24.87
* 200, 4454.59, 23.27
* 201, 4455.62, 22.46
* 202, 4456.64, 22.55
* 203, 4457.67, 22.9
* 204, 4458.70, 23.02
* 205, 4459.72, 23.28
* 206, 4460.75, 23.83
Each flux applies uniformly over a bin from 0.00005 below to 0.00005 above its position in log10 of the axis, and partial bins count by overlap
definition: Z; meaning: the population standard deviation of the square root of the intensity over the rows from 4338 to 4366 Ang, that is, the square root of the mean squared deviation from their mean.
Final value 0.22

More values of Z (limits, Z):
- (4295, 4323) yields 0.31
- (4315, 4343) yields 0.12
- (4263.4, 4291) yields 0.15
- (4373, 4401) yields 0.23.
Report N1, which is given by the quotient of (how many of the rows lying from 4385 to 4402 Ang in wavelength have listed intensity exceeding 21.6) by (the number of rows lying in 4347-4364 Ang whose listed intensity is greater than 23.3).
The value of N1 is 1.7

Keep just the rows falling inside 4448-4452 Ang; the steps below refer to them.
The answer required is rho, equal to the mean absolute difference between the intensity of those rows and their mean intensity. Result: 0.4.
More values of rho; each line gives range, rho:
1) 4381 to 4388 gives 0.5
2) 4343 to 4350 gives 1.2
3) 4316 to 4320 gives 0.3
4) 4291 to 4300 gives 0.1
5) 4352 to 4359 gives 2.3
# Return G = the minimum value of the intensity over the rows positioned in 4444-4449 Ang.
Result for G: 26.22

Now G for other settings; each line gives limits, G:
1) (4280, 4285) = 21.59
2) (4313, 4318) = 17.58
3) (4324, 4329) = 19.26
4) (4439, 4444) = 24.82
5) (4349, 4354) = 24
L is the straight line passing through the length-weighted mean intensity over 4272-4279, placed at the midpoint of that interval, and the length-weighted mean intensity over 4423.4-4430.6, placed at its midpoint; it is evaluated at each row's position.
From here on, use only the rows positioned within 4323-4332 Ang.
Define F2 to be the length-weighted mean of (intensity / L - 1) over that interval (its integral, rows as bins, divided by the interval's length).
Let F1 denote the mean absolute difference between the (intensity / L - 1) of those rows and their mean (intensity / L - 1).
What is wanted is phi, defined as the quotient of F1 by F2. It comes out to -0.2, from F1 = 0.02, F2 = -0.11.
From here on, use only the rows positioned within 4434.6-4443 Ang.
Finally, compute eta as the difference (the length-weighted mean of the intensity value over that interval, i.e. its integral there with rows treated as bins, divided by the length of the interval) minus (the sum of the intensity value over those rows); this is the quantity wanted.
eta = -176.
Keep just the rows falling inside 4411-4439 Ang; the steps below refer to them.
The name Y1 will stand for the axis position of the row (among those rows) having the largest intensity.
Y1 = 4416.80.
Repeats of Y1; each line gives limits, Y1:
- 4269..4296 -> 4280.63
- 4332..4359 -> 4352.19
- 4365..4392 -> 4367.25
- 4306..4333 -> 4320.24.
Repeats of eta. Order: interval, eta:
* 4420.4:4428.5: -169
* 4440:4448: -188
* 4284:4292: -140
